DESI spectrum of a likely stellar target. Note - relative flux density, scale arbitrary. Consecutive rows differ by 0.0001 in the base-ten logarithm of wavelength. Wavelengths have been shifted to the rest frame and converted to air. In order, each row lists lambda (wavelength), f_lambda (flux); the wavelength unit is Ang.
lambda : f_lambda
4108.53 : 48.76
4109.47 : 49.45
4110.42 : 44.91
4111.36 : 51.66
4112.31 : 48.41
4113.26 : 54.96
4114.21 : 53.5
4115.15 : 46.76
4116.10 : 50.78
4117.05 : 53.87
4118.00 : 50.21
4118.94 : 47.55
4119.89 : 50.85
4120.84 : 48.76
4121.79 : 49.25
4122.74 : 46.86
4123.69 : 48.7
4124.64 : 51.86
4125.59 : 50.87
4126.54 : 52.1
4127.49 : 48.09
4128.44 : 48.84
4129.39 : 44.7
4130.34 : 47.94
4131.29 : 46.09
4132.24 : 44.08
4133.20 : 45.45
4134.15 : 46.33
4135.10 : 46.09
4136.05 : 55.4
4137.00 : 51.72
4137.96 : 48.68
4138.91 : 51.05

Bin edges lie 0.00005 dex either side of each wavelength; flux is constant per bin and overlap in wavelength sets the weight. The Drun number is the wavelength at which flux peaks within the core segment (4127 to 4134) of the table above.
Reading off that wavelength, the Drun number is 4128.44 Ang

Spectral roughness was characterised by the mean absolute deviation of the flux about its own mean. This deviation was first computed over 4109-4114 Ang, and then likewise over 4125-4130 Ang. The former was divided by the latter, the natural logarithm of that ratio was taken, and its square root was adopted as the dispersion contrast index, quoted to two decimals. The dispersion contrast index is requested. 0.54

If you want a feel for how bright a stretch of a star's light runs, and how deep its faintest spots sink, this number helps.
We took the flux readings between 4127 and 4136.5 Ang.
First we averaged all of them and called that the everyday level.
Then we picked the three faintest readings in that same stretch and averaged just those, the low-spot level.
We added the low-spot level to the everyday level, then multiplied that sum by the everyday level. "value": 4354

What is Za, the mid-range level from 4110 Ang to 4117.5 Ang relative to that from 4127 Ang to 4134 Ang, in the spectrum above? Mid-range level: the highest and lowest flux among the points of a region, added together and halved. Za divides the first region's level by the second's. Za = 1.07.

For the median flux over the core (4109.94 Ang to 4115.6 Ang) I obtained 50.0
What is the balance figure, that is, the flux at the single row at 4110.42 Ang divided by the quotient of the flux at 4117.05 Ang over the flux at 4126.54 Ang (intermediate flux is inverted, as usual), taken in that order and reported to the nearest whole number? 43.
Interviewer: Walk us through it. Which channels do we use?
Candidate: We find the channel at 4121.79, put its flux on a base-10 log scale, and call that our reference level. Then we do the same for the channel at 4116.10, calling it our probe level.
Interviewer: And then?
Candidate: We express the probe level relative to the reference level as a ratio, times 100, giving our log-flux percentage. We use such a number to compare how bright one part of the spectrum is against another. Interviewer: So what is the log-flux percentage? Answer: 101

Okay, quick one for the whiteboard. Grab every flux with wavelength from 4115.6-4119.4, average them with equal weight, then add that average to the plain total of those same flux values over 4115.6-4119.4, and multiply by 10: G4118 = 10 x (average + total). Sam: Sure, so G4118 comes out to 2530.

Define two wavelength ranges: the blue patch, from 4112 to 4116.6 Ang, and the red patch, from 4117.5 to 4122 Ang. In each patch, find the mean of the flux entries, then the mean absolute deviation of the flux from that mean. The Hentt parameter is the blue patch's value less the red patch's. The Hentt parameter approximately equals 1.7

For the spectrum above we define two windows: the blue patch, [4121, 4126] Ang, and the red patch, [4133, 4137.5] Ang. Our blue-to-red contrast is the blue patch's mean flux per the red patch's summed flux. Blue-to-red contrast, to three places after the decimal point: 0.202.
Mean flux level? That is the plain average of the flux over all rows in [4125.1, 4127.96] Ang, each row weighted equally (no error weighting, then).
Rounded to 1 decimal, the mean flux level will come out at 50.4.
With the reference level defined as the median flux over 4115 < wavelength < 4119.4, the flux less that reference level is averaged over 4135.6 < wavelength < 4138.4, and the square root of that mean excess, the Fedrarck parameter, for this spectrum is 1.3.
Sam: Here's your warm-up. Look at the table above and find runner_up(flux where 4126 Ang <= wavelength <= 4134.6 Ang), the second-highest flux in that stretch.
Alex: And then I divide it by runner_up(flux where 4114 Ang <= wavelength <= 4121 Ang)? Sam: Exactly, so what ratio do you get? 0.91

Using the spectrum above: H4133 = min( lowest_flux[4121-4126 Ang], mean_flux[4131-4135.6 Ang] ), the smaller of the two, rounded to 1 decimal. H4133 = 45.6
